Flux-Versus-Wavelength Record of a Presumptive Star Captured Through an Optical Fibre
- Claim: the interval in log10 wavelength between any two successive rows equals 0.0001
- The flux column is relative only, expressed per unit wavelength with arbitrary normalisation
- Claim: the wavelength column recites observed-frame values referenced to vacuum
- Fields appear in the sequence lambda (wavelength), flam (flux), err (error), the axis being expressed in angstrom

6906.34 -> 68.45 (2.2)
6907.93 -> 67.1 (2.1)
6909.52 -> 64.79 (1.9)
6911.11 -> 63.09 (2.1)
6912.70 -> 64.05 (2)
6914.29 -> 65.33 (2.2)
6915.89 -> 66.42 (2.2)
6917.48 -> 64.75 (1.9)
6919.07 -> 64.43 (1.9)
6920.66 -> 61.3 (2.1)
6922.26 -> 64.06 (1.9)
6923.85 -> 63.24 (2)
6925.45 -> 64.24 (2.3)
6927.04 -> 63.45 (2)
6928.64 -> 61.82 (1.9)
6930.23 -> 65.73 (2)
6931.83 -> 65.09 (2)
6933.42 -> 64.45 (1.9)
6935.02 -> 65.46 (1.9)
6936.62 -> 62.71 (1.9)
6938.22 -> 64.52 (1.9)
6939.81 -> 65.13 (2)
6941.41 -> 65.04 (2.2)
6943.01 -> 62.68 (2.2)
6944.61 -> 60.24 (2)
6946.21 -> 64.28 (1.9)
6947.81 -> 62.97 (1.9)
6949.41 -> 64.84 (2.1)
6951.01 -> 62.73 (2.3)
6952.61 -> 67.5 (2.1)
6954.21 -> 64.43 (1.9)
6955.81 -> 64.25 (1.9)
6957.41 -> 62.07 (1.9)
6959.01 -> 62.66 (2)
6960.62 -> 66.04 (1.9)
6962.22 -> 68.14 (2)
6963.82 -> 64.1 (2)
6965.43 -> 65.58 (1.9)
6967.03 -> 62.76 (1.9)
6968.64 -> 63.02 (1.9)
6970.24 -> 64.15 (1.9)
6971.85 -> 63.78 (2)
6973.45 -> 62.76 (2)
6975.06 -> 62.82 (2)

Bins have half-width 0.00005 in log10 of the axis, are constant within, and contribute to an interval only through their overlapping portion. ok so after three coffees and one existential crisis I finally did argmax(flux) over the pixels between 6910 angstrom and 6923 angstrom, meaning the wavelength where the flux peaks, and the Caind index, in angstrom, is 6915.89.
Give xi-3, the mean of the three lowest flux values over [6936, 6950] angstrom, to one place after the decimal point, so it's 61.9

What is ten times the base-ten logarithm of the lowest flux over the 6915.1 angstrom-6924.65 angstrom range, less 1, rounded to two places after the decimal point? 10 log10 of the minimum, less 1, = 16.87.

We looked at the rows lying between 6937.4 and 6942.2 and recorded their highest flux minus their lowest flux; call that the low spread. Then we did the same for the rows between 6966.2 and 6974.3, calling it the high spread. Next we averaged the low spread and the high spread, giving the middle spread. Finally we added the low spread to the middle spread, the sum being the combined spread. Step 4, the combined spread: 2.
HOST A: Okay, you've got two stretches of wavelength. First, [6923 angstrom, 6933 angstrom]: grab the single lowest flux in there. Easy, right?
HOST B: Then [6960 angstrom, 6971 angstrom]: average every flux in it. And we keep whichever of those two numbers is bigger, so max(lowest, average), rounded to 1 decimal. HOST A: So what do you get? 64.8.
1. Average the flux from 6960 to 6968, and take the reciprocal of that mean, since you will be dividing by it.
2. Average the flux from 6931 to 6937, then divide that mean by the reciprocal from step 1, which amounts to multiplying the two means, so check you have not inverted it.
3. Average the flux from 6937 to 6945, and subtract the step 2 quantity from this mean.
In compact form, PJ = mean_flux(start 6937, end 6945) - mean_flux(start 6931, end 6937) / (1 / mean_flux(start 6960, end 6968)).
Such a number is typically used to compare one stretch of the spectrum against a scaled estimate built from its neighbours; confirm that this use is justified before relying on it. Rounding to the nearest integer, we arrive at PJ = -4145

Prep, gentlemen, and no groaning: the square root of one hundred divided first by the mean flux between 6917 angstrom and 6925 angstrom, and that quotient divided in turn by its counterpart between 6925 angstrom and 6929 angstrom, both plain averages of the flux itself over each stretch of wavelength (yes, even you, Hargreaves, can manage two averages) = 0.158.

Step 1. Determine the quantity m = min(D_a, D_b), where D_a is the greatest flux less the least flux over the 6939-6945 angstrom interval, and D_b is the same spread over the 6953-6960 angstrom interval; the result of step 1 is 2.36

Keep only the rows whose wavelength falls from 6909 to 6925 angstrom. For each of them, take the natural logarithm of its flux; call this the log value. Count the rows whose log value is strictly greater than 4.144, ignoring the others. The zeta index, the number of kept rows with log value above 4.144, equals 9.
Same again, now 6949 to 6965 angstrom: 7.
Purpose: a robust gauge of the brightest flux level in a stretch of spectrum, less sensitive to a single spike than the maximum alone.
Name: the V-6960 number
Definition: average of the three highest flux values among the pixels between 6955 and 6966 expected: 66.6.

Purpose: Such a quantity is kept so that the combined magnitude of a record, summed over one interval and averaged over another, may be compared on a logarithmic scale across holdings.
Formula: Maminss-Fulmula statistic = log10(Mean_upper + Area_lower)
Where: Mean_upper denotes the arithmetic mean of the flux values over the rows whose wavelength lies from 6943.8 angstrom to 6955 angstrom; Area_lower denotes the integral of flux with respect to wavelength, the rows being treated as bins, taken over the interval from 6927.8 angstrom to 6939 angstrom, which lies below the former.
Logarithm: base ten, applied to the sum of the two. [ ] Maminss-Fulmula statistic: 2.89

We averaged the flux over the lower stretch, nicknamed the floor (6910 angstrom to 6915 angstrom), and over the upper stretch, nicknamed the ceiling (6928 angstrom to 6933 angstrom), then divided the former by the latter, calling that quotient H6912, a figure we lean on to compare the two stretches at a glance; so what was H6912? 1.00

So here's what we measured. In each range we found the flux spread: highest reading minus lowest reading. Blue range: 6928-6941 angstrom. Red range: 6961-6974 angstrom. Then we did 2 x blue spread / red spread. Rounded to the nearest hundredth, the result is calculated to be 1.45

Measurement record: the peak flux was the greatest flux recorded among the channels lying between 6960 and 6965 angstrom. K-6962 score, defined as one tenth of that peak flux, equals 6.81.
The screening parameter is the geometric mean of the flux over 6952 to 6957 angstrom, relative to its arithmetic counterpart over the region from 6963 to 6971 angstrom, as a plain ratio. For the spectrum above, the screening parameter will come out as 1.02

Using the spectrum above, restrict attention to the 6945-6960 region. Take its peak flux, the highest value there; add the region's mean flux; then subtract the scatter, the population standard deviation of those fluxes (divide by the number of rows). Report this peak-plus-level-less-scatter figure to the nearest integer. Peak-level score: 130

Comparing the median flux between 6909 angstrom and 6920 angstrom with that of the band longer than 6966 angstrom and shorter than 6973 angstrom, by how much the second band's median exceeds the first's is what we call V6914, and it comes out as -1.35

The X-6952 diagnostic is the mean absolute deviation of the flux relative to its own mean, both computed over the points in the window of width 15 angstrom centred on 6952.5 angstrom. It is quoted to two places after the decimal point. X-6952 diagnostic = 1.21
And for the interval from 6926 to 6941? 1.07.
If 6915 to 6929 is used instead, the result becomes 1.15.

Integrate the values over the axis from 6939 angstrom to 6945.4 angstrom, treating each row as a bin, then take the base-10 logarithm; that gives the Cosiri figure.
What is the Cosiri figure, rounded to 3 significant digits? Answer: 2.61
